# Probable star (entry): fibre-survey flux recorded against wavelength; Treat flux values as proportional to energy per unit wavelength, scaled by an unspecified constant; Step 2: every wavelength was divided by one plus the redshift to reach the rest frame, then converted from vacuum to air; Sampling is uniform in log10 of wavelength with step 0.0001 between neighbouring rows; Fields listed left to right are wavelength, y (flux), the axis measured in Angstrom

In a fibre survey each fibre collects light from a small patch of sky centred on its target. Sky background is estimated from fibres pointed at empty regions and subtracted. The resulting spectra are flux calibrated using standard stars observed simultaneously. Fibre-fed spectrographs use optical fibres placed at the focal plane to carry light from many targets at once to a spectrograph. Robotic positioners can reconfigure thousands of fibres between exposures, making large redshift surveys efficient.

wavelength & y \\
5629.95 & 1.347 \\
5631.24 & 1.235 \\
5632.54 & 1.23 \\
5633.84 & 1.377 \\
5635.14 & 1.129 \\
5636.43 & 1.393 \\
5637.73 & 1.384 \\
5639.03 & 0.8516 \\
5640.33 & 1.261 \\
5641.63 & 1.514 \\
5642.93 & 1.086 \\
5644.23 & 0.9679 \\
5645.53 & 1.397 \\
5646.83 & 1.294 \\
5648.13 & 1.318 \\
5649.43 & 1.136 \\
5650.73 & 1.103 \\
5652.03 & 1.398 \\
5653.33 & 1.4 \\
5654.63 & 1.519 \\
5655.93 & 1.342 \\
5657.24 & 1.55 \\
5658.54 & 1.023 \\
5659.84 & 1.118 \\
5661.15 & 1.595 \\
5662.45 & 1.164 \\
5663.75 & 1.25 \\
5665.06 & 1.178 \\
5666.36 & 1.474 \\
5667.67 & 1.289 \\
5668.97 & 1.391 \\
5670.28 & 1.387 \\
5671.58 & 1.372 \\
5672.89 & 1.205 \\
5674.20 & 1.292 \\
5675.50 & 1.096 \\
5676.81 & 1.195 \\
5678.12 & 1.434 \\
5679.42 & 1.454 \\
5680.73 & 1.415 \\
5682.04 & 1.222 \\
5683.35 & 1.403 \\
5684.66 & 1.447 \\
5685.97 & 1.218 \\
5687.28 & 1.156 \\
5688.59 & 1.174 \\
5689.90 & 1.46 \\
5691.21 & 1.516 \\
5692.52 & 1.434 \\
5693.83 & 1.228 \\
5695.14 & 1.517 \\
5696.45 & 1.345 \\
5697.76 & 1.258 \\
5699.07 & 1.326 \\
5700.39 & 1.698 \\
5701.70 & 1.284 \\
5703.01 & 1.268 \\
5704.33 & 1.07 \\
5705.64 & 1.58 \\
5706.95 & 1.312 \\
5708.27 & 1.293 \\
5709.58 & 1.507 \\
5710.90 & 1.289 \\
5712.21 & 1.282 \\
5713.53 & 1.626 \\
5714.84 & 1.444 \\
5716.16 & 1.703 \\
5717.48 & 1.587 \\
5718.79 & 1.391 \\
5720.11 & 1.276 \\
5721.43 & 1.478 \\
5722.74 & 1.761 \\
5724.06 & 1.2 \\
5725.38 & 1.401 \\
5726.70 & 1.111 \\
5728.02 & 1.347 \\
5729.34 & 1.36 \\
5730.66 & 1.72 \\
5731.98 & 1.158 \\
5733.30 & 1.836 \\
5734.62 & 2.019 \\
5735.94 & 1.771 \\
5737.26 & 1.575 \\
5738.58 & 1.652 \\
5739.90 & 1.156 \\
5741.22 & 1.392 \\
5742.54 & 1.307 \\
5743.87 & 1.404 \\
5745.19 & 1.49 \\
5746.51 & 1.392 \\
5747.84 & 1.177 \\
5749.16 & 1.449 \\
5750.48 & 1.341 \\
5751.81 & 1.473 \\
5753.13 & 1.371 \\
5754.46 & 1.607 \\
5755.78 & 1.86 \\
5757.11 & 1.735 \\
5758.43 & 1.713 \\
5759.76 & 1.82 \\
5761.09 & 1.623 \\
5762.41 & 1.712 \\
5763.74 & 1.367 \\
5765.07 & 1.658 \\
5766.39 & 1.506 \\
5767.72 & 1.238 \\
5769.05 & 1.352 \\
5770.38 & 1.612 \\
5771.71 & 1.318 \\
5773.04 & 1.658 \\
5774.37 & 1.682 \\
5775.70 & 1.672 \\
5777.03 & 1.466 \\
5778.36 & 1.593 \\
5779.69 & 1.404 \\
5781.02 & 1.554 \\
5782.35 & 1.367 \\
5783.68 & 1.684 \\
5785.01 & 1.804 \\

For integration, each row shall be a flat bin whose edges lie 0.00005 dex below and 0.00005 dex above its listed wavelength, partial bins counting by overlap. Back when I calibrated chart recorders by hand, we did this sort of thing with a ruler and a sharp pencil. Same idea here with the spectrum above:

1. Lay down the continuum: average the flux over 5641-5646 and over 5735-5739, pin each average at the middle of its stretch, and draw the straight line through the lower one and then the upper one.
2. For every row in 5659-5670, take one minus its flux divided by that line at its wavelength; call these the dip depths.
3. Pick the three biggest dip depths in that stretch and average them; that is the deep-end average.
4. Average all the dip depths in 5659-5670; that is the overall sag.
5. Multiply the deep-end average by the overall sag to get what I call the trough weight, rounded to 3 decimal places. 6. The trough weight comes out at 0.003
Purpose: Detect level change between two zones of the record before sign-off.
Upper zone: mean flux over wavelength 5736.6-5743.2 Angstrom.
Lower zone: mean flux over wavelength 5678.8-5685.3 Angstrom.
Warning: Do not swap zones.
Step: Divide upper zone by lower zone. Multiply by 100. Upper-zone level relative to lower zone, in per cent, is 102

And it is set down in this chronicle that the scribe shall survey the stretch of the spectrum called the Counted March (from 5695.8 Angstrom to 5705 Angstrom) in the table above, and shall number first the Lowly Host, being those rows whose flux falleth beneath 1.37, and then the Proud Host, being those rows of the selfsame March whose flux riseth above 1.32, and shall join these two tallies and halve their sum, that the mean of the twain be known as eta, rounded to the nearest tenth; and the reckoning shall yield 4.5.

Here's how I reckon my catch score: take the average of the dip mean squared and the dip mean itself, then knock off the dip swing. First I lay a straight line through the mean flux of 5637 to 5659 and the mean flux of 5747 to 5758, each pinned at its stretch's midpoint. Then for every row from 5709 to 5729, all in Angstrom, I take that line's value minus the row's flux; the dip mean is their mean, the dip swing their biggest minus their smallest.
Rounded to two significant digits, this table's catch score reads -0.66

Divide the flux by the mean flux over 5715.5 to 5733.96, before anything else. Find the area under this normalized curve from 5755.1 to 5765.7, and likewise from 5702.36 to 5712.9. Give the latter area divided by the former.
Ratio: 0.78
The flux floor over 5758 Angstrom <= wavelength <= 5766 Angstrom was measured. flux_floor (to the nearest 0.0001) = 1.3670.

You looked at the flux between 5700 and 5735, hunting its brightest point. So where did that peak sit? 5734.62 Angstrom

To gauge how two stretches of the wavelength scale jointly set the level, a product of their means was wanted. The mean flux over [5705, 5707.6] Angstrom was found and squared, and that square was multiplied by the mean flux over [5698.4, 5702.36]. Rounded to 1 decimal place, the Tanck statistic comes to 3.0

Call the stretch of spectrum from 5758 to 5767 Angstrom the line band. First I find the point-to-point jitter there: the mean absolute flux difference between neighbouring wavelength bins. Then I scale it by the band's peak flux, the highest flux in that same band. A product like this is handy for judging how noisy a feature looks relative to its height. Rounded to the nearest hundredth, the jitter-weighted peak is 0.36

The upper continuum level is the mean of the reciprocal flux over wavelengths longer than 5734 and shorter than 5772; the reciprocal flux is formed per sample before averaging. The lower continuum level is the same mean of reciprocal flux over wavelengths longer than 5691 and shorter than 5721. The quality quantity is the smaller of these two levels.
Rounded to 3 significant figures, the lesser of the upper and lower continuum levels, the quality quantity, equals 0.670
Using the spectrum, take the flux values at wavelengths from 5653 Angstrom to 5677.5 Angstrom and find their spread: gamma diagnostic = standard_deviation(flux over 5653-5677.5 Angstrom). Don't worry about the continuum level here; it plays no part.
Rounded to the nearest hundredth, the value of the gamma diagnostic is 0.16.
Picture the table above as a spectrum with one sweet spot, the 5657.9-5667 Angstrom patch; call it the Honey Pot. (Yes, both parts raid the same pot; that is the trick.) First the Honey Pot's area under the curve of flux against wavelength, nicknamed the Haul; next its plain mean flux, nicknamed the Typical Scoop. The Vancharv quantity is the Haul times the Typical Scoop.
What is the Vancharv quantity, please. 14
